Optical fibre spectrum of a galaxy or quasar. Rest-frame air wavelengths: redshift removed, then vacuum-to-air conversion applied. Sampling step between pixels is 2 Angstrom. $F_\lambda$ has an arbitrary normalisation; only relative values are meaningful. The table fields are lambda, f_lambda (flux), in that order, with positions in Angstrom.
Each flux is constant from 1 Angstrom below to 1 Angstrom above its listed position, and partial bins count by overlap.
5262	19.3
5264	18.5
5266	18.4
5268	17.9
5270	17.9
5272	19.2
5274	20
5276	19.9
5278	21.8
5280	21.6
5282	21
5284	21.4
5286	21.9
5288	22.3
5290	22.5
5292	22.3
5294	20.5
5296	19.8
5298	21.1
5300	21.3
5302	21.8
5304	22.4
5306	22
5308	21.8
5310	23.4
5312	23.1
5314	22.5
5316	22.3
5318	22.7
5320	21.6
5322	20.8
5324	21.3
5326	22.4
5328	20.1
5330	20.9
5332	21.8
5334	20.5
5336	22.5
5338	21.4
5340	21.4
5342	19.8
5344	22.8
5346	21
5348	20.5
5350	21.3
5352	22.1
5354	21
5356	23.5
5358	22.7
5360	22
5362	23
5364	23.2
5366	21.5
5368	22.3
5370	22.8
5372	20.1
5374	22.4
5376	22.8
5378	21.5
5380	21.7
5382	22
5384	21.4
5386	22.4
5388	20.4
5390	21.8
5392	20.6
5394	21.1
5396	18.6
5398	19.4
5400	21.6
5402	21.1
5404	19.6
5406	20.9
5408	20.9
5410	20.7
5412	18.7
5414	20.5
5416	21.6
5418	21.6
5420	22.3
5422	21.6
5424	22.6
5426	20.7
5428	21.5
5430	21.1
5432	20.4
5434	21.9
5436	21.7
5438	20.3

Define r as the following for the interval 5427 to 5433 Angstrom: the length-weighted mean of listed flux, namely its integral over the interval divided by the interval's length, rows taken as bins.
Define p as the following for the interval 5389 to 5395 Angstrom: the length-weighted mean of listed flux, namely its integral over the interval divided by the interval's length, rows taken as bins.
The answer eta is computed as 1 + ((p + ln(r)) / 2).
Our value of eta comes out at 13.1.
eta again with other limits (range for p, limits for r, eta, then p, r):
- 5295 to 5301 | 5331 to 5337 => 12.9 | 20.7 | 21.6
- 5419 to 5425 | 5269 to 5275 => 13.6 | 22.2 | 19.0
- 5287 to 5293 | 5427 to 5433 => 13.7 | 22.4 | 21.0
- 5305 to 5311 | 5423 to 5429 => 13.7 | 22.4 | 21.6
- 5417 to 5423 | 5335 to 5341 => 13.5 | 21.8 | 21.8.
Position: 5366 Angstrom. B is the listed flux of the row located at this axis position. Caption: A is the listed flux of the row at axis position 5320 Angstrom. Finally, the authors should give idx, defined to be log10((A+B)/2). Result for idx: 1.33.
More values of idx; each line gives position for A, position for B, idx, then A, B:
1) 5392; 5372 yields 1.31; 20.6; 20.1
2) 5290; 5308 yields 1.35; 22.5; 21.8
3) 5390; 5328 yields 1.32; 21.8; 20.1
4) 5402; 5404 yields 1.31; 21.1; 19.6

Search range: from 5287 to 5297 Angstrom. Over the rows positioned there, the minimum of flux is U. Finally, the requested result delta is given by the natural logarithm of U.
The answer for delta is 2.99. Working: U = 19.8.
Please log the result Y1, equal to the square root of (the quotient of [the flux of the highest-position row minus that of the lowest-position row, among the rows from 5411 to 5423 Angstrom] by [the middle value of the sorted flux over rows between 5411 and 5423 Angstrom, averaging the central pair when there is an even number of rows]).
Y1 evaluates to 0.37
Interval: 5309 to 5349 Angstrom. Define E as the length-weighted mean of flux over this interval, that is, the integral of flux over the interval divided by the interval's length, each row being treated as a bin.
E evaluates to 21.6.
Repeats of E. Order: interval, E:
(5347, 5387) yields 22.0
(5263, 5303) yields 20.6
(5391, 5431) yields 20.8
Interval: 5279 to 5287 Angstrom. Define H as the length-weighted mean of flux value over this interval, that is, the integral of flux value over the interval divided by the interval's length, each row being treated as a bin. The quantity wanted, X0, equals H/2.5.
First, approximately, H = 21.5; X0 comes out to 8.59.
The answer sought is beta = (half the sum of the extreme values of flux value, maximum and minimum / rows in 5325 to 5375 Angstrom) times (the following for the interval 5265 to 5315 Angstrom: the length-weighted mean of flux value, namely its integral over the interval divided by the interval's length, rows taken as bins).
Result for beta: 457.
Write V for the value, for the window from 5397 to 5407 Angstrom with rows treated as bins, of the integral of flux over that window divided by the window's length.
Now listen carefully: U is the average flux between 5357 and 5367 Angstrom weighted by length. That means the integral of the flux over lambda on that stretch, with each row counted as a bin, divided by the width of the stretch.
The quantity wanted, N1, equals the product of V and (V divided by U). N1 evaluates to 18.7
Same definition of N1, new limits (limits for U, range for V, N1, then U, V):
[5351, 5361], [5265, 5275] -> 15.7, 22.3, 18.7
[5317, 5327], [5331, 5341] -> 21.3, 21.8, 21.5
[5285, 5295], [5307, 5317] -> 23.4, 21.9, 22.6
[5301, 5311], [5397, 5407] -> 18.9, 22.3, 20.5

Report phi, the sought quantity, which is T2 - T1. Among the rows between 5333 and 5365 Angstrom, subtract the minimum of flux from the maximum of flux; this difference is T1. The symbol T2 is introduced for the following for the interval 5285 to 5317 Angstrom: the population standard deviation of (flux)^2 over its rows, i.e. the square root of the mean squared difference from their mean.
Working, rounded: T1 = 3.7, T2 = 38.2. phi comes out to 34.5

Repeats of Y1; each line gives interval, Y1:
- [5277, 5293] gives 0.15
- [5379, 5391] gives 0.07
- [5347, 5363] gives 0.34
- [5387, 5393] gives 0.10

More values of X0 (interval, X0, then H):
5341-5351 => 8.43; 21.1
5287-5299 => 8.57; 21.4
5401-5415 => 8.14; 20.3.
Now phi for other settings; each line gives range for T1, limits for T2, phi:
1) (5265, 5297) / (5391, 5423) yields 38.0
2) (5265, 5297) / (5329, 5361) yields 36.7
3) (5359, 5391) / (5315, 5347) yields 35.0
